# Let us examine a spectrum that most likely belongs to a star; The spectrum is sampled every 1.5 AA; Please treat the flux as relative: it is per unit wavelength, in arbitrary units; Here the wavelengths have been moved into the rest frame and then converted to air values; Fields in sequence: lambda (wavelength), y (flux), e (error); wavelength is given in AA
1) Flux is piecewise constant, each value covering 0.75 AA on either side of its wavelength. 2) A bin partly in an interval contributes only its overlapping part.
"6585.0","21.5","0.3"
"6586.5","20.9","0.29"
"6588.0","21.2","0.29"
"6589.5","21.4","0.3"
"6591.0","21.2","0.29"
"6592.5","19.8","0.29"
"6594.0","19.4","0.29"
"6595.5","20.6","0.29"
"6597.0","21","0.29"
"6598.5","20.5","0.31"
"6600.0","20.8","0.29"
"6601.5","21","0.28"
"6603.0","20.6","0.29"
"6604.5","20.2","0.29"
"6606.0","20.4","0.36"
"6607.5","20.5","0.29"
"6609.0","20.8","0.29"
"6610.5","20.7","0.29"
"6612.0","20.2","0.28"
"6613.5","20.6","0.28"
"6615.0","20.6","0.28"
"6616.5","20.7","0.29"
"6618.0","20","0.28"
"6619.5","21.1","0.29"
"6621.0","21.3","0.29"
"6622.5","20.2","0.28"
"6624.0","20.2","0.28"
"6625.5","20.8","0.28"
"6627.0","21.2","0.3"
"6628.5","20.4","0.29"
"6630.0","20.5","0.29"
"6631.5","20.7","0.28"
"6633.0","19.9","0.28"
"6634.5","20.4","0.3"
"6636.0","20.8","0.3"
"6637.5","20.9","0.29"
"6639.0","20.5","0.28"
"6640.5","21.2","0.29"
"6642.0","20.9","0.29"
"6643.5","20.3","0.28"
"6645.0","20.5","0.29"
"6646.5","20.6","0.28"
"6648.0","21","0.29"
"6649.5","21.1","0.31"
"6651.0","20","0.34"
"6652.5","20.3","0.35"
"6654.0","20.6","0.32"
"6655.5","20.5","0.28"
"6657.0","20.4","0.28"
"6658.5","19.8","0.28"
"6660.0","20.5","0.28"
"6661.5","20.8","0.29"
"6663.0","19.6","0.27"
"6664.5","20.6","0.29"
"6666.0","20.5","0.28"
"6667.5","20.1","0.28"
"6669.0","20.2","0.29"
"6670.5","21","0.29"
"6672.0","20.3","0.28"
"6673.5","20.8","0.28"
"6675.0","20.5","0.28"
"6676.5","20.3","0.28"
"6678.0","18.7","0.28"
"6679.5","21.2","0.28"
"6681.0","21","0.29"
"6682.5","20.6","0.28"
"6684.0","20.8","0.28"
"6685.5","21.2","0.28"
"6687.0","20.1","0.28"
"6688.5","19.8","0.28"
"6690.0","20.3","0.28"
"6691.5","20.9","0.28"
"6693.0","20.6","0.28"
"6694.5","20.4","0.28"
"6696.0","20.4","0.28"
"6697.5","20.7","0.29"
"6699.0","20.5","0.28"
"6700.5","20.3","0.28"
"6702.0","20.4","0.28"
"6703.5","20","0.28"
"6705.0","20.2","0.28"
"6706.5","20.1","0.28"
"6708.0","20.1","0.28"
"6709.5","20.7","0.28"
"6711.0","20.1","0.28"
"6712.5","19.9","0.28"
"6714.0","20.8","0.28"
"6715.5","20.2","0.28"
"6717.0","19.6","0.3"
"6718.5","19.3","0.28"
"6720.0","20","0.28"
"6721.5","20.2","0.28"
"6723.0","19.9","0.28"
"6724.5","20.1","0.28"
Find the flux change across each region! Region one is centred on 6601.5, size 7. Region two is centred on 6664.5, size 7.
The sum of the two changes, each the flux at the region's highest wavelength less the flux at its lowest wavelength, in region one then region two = -1.0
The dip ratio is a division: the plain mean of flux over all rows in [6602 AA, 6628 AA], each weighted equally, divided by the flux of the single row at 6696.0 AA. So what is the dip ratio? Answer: 1.01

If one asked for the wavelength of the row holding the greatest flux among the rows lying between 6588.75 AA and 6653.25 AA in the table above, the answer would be 6589.5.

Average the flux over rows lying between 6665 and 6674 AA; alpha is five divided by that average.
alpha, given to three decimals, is 0.244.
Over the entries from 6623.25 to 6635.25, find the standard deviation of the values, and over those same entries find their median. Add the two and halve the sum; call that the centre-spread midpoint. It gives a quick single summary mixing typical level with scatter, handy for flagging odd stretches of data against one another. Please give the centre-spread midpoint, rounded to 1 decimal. 10.4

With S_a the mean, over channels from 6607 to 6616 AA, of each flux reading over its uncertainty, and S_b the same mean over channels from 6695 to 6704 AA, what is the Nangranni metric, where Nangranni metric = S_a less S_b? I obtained 0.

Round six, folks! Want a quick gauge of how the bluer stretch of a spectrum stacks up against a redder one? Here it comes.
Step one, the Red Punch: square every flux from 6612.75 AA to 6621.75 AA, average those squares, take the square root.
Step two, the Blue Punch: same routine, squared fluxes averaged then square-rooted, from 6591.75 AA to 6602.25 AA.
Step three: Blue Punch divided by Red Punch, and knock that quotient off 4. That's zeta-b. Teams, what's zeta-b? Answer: 3.01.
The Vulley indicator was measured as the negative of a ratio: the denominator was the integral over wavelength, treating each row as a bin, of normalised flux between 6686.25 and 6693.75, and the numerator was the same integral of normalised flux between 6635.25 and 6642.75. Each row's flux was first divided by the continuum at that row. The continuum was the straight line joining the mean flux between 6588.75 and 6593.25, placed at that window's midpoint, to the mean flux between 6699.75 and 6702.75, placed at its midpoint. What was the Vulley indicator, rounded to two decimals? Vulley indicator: -1.02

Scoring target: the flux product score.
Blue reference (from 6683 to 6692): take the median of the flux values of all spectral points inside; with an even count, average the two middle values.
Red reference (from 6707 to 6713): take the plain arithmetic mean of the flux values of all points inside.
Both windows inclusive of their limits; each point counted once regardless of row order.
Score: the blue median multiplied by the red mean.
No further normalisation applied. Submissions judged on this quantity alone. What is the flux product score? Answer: 415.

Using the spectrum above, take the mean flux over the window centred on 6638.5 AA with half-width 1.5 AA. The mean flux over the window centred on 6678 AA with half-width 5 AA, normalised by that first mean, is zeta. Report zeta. 0.99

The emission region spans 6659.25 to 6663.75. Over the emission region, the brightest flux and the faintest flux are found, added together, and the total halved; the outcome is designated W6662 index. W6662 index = 20.2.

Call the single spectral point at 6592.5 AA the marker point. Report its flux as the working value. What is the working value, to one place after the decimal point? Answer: 19.8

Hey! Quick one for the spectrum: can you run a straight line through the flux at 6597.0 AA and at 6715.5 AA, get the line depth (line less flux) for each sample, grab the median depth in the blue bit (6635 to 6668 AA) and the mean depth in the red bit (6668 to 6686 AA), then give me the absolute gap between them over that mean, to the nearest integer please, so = -2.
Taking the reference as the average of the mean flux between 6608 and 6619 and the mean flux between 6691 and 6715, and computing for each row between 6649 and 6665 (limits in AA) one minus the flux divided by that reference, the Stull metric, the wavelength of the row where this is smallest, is 6649.5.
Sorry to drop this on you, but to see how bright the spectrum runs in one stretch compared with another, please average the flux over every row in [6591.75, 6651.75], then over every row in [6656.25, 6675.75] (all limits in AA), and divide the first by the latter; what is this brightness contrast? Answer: 1.01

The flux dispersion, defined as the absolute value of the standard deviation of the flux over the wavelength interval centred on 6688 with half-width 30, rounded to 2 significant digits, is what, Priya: 0.48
